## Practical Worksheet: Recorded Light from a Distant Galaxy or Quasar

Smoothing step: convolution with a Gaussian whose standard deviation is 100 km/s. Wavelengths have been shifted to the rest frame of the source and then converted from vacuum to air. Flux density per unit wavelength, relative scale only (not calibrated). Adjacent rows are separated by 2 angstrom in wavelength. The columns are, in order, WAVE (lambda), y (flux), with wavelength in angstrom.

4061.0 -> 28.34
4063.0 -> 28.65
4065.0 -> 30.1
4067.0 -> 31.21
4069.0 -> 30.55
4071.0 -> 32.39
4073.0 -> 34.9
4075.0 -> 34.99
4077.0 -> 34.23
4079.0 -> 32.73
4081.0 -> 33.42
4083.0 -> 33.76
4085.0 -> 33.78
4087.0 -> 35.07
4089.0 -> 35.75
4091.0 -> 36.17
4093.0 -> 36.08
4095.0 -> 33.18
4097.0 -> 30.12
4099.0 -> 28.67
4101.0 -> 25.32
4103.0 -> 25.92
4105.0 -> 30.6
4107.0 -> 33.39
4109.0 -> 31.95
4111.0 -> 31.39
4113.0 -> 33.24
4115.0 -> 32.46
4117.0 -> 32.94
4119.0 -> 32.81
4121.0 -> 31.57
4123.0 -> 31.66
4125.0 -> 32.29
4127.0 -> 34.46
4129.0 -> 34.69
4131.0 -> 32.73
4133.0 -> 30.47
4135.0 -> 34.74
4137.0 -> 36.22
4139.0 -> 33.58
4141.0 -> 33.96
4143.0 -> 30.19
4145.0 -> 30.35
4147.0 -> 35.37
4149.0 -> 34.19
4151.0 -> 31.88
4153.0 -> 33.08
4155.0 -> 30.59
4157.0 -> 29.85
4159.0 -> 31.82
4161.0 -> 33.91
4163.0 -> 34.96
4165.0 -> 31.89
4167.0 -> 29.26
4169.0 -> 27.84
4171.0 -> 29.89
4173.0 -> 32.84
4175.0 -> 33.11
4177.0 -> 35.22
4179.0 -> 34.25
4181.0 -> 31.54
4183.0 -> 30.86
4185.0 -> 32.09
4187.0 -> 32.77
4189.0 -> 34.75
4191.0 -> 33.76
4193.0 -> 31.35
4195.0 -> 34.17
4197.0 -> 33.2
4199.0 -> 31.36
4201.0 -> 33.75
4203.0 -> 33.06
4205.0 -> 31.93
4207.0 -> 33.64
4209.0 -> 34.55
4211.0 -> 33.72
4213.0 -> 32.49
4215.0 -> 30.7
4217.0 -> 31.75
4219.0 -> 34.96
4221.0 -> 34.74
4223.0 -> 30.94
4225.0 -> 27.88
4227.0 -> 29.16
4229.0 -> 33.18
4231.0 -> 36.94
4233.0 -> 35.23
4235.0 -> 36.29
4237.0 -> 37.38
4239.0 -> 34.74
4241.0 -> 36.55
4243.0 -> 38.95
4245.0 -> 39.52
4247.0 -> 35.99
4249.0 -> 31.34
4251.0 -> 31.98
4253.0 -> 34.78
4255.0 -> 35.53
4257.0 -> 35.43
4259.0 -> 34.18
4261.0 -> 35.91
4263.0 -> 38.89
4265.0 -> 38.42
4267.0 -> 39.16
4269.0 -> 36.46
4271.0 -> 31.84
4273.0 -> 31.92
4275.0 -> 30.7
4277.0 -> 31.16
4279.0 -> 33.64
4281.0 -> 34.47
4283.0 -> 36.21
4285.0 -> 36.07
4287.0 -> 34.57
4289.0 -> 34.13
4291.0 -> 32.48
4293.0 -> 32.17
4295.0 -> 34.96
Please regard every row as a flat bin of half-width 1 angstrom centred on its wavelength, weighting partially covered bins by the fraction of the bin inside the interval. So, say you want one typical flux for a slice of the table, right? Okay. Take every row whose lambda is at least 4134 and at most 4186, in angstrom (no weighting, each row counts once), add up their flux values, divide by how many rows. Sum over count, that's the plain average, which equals 32.4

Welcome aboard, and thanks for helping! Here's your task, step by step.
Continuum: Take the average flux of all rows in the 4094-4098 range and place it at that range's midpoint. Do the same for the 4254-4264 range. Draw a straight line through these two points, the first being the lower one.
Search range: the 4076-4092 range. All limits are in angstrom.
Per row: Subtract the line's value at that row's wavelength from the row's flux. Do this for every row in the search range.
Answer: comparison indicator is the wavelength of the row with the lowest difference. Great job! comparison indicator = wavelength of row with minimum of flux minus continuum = 4079.0 angstrom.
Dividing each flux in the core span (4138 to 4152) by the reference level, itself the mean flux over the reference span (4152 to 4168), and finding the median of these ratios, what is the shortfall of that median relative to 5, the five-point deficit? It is 3.95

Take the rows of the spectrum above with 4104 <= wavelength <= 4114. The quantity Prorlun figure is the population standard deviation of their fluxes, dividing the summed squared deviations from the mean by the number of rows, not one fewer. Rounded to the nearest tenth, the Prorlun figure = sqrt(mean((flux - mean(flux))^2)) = 1.1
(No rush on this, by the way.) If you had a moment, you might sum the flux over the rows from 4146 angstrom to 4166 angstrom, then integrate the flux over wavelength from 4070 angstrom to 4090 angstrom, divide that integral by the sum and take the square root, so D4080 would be 1.44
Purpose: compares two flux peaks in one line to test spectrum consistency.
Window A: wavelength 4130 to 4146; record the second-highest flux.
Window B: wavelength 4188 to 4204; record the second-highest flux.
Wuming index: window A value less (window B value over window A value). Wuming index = 33.8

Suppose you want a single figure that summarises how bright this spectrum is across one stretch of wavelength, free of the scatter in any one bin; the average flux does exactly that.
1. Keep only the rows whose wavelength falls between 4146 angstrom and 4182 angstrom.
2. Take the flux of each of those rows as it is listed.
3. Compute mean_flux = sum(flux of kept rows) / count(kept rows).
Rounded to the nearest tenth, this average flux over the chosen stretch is 32.3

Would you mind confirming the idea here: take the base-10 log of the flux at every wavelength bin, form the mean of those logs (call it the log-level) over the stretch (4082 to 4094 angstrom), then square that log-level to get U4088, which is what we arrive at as 2.39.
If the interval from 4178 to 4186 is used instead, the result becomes 2.27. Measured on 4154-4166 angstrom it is 2.27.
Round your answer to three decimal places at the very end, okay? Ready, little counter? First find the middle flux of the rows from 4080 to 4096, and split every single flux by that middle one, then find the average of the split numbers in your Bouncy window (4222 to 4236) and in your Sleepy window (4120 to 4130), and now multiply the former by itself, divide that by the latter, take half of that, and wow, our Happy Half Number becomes 0.475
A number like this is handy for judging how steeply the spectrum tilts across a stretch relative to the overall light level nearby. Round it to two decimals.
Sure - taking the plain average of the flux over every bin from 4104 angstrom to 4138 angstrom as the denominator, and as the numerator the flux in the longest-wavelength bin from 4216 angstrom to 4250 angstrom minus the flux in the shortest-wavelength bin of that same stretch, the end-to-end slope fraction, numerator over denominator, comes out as -0.01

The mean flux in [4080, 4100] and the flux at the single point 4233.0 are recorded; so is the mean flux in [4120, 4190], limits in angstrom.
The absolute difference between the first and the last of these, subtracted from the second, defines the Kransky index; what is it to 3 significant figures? 34.2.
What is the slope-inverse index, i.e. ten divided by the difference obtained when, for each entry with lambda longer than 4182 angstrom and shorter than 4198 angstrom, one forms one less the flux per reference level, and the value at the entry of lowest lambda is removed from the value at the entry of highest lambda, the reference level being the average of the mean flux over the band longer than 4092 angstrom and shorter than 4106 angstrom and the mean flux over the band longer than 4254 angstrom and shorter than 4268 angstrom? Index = -143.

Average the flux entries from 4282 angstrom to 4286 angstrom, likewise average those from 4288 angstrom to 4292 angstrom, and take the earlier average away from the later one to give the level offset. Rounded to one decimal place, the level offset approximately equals -2.8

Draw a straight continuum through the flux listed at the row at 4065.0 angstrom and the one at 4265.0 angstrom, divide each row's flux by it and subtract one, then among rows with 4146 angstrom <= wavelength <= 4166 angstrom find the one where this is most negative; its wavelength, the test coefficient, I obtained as 4157.0 angstrom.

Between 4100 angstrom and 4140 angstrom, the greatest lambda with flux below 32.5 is 4133.0 angstrom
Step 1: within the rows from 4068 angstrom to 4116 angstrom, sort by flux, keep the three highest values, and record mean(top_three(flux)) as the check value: 36.0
